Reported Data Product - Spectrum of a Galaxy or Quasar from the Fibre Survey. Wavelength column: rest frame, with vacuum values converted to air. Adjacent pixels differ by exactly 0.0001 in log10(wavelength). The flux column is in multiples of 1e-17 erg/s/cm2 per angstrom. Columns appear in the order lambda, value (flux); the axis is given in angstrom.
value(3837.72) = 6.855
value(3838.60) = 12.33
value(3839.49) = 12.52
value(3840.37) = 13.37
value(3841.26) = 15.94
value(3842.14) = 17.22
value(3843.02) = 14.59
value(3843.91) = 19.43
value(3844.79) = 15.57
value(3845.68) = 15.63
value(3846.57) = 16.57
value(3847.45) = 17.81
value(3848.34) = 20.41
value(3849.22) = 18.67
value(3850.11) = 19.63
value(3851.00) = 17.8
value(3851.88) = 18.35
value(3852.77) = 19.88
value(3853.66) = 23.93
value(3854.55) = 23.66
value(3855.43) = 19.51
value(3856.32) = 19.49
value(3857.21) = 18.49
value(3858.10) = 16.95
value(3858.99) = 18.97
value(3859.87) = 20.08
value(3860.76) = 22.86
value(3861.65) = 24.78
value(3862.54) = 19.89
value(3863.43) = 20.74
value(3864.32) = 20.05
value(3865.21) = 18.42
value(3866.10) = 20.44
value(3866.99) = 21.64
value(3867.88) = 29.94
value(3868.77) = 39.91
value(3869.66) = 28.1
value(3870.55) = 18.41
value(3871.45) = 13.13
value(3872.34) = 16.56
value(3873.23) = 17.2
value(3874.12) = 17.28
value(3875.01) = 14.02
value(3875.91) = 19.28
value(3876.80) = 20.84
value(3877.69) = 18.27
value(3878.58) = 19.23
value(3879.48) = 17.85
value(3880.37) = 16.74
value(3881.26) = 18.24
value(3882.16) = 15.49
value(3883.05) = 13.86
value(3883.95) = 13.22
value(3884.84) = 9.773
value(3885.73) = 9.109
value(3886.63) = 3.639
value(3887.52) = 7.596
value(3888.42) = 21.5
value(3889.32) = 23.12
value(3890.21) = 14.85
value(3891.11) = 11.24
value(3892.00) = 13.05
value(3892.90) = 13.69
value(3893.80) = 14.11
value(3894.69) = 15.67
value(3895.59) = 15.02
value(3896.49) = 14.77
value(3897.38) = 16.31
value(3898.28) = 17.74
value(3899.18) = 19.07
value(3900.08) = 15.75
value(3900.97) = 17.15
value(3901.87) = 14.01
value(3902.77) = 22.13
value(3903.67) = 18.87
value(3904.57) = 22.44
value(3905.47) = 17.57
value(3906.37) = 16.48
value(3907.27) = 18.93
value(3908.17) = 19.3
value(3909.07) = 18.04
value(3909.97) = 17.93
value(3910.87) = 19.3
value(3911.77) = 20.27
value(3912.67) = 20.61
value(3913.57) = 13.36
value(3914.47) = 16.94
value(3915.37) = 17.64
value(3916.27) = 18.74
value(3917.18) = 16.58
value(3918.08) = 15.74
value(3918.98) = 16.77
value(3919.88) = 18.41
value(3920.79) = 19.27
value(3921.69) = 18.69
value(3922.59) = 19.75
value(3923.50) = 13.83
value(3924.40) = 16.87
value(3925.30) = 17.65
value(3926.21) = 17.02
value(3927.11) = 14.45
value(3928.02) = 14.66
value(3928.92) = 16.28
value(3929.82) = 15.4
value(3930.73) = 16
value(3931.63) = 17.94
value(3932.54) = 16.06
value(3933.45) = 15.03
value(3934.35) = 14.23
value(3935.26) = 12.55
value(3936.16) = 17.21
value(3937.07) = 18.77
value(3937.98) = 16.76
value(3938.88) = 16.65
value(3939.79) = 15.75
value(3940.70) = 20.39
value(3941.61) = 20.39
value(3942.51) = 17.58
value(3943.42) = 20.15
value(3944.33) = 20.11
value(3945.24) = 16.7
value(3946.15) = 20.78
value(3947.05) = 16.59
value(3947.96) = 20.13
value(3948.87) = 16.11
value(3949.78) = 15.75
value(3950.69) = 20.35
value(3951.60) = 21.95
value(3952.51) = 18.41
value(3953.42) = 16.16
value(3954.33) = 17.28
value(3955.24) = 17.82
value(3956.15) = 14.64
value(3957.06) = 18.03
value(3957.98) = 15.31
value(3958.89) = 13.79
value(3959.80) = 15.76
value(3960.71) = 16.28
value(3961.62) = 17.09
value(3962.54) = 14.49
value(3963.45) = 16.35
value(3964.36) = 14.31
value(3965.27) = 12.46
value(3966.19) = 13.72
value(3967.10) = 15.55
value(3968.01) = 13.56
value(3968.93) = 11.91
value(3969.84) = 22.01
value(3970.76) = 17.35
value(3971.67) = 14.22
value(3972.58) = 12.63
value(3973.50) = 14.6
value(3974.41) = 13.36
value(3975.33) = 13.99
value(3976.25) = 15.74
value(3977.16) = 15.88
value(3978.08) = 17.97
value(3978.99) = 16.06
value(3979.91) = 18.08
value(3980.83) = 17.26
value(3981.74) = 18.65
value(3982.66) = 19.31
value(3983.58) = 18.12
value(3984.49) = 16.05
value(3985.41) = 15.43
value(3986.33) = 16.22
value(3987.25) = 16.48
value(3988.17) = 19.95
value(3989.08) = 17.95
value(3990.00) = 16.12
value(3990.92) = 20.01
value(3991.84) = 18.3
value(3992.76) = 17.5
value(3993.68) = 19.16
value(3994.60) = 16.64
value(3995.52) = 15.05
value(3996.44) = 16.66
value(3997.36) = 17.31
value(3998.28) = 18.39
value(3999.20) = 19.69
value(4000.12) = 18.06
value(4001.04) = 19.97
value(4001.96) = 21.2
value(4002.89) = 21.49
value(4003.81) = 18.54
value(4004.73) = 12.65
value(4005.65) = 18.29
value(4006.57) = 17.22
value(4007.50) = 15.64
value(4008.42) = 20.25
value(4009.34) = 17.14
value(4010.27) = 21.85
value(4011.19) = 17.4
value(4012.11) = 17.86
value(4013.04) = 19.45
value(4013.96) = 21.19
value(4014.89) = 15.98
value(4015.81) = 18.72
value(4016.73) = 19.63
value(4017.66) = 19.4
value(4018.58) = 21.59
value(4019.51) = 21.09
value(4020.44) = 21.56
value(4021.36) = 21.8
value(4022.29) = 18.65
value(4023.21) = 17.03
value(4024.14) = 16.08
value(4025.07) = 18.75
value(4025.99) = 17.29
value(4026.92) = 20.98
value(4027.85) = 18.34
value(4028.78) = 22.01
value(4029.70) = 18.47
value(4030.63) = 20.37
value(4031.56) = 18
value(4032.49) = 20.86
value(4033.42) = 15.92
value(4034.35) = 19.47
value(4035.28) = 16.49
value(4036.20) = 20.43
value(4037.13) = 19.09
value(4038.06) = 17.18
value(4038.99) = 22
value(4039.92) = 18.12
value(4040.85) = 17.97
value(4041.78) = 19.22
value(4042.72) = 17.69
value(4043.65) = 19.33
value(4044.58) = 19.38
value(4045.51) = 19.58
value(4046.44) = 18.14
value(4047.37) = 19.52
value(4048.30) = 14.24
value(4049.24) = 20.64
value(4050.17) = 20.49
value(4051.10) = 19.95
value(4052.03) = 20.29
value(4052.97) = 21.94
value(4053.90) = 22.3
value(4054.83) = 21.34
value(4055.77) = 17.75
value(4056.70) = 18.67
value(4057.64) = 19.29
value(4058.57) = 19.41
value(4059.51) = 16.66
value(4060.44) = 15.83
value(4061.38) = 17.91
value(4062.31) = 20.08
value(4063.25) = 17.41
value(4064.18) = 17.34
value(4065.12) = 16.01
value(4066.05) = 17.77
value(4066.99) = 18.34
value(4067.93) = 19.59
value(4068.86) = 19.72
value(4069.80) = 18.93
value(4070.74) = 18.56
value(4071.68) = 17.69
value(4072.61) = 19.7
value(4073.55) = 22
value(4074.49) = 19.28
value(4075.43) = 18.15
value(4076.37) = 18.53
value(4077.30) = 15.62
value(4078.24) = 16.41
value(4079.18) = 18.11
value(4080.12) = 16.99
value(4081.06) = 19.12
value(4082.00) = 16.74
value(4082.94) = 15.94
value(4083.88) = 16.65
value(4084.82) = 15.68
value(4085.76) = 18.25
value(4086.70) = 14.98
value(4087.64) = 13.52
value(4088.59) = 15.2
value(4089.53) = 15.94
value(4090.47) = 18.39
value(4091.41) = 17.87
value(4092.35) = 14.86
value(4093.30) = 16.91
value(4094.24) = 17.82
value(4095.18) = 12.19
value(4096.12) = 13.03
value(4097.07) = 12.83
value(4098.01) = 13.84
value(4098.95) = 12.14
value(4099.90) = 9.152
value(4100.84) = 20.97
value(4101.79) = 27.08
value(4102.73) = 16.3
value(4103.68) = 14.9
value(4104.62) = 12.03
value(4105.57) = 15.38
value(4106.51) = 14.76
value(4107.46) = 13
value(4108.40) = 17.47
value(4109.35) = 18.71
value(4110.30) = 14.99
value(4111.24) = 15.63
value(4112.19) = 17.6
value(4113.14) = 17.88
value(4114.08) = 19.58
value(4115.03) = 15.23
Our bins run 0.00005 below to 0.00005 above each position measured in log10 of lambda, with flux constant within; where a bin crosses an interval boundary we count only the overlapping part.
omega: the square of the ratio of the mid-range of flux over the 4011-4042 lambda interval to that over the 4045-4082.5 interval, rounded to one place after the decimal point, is 1.1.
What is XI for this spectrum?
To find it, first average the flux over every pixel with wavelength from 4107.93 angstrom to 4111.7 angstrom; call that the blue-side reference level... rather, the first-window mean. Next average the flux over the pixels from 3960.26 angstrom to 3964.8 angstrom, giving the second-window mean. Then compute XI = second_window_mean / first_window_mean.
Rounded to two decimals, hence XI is 0.94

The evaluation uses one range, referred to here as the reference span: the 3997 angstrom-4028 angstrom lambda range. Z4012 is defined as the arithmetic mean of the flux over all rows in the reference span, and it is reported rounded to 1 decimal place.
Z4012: 18.8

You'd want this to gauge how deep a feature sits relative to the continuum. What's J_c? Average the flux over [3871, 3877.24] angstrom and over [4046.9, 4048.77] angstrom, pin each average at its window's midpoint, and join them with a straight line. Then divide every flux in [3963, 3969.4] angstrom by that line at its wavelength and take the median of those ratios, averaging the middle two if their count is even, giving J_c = 0.81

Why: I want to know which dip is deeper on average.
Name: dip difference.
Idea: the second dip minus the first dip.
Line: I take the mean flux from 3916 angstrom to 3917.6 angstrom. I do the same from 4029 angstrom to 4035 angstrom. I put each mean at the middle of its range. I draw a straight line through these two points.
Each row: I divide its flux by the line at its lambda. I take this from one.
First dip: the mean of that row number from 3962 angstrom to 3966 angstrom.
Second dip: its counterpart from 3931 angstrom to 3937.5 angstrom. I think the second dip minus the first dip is -0.10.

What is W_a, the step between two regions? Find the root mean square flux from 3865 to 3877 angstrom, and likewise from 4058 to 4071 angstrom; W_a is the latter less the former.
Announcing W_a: -4.0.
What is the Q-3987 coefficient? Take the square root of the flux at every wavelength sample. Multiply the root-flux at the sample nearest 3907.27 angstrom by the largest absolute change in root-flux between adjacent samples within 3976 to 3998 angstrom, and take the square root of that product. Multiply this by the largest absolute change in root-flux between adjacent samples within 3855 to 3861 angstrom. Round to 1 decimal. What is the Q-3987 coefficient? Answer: 0.4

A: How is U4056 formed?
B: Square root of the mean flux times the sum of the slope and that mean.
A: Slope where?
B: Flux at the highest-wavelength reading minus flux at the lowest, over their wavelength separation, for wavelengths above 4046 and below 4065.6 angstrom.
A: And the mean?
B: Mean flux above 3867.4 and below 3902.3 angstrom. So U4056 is 16.7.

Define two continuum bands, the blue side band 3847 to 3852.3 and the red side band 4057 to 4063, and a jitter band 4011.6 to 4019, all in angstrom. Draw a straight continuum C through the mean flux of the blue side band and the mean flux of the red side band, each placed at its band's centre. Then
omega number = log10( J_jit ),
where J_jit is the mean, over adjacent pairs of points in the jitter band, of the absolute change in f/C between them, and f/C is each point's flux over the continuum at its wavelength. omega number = -0.94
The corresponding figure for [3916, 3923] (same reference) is -1.20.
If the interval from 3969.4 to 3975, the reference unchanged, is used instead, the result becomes -0.86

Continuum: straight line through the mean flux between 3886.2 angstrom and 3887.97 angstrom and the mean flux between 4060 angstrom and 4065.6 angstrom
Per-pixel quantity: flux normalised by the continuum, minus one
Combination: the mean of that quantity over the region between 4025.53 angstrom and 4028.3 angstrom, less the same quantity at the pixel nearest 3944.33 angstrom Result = -0.9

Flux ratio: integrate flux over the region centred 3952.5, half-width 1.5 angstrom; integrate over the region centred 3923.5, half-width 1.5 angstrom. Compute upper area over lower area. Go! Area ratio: 1.1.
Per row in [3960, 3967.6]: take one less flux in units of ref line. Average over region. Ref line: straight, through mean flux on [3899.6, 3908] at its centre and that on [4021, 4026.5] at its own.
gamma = 0.17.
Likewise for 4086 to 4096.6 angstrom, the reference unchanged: 0.15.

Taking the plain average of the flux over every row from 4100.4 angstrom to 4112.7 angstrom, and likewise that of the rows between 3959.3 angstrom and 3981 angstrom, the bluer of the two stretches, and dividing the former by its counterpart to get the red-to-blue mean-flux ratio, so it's 1.09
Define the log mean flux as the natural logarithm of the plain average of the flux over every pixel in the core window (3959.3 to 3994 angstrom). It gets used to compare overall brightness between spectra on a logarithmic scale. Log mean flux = 2.79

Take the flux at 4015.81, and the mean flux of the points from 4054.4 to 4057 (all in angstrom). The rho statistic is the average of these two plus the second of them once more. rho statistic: 38.2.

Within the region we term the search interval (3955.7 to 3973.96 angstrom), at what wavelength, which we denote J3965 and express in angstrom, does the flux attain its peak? 3969.84 angstrom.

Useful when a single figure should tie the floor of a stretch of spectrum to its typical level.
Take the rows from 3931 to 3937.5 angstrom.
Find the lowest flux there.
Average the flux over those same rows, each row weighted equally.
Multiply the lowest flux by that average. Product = 200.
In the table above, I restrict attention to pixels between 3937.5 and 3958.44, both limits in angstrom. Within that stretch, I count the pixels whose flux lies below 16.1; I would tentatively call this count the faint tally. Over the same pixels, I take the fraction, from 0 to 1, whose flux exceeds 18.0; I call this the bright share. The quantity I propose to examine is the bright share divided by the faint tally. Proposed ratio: 0.11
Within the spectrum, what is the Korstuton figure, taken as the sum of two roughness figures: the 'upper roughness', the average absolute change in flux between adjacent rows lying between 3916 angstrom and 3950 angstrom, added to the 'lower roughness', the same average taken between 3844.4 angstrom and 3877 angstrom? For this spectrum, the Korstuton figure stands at 4.7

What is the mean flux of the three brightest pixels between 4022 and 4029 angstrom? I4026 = 20.6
